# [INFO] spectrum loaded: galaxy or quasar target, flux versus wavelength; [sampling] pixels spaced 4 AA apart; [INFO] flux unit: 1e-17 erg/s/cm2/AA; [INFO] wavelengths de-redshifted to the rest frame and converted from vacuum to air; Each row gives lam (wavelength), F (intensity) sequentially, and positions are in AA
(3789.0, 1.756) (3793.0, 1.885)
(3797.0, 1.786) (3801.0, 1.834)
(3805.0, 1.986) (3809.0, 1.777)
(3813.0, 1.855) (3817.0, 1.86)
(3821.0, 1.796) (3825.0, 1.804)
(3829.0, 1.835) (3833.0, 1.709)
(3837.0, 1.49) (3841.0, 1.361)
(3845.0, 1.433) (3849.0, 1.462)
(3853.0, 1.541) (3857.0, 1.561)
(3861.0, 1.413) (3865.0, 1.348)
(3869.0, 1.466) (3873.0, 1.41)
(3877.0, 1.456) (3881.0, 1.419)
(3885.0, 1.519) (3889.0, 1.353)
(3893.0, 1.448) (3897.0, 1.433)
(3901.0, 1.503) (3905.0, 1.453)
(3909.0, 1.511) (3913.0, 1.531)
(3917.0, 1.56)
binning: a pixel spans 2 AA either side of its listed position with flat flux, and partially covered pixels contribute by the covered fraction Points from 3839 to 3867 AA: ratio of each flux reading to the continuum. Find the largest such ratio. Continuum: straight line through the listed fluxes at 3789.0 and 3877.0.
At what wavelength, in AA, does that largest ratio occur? 3857.0 AA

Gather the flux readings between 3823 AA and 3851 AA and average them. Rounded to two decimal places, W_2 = 1.58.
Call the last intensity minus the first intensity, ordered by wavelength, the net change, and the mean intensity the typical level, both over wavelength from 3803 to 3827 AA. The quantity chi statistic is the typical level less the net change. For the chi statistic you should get 2.03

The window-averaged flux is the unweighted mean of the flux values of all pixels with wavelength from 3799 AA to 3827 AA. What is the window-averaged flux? 1.84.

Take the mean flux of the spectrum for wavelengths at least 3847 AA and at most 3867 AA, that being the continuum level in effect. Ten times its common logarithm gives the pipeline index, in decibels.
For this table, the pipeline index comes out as 1.66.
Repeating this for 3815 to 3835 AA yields 2.55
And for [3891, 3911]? 1.67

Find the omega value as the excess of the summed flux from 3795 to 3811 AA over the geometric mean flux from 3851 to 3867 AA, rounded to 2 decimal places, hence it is 5.92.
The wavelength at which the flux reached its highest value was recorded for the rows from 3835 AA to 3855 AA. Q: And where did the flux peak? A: 3853.0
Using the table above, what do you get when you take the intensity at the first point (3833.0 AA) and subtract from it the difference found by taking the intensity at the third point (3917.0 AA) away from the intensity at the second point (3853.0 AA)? 1.73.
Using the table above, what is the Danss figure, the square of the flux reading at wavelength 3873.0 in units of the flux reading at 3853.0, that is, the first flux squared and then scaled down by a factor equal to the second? 1.3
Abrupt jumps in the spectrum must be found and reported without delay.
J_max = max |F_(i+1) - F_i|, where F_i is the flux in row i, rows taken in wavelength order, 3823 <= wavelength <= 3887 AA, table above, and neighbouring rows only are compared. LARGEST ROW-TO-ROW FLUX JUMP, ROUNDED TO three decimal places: 0.219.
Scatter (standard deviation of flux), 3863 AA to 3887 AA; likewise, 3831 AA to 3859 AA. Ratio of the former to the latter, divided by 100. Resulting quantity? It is 0.005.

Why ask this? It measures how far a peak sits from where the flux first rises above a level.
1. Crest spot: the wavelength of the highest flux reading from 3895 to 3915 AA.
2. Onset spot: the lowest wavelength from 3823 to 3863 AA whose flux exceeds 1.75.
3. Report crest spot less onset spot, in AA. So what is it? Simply 88 AA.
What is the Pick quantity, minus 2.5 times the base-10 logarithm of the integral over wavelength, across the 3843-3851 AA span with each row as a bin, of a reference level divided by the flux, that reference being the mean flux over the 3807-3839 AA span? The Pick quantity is -2.47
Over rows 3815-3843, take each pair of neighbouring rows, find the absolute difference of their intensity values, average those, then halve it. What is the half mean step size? 0.048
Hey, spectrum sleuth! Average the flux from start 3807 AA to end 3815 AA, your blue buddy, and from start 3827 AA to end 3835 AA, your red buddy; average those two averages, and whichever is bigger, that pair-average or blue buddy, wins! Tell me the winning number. 1.82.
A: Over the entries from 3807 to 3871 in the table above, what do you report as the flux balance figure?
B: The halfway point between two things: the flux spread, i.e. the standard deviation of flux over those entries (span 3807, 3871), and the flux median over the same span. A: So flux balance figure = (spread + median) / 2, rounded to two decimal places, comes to 0.87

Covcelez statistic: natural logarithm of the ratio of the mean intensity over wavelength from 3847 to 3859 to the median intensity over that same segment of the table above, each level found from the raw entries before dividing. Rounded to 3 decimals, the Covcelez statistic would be -0.013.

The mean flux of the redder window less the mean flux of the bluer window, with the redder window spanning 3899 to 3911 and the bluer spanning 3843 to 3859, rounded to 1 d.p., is 0.0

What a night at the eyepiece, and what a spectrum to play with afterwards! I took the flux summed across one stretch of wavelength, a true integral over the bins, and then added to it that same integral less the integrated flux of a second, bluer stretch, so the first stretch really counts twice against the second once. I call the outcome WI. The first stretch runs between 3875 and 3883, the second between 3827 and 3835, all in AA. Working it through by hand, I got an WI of 8.8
